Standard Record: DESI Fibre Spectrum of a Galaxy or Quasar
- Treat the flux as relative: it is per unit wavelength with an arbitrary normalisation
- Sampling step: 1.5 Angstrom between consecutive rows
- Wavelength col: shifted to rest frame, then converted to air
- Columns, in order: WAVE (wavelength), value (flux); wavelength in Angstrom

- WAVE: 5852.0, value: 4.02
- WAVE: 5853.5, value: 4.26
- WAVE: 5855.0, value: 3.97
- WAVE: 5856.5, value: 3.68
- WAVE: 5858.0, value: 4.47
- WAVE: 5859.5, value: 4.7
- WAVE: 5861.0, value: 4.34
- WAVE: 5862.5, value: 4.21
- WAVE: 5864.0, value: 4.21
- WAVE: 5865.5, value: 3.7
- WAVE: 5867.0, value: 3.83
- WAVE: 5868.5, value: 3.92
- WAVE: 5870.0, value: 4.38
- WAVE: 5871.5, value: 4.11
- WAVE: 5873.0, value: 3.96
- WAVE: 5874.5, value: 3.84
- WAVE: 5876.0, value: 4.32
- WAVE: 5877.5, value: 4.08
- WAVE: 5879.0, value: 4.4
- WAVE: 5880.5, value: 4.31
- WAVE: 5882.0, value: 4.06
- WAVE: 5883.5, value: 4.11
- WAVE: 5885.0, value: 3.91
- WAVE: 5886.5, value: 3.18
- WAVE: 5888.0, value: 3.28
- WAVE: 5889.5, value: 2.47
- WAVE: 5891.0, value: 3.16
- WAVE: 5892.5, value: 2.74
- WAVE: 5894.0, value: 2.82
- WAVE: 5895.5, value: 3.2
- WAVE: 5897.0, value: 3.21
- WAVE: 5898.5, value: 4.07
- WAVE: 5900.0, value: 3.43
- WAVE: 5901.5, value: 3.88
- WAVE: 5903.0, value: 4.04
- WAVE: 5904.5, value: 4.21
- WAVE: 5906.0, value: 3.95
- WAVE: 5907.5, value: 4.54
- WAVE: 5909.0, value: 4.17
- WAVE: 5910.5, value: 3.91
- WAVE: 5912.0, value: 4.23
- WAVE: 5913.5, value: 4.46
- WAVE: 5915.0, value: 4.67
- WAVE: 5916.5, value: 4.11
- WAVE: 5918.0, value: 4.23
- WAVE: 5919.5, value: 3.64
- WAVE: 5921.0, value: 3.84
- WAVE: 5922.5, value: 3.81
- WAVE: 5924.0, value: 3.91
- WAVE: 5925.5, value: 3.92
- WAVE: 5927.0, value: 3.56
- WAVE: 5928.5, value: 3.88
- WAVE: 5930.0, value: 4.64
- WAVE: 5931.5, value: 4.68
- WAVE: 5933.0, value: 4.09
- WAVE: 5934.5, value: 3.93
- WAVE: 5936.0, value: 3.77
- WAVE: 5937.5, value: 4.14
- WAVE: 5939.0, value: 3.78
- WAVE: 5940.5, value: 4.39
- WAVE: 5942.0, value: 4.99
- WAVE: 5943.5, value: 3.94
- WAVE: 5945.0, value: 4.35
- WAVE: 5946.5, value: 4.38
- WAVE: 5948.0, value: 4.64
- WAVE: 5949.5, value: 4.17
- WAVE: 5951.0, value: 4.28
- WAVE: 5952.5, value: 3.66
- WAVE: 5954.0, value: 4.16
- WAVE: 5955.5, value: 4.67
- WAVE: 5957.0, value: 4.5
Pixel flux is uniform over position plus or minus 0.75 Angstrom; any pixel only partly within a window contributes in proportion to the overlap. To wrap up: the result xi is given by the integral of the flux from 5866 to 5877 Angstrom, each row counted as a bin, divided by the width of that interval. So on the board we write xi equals 4.04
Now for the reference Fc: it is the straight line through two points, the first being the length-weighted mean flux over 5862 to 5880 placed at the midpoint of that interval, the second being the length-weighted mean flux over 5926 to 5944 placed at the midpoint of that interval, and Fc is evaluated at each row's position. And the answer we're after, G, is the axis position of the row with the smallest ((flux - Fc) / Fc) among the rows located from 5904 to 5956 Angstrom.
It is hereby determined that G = 5927.0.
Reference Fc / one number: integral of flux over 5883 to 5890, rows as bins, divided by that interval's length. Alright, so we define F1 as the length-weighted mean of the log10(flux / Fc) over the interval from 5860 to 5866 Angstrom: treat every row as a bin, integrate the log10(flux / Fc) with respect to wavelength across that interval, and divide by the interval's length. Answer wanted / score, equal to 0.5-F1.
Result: 0.41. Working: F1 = 0.09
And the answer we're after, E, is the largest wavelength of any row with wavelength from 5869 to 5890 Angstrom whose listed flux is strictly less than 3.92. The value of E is 5889.5 Angstrom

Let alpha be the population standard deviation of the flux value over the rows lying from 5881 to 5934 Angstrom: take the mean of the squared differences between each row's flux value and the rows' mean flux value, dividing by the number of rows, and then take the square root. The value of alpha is 0.5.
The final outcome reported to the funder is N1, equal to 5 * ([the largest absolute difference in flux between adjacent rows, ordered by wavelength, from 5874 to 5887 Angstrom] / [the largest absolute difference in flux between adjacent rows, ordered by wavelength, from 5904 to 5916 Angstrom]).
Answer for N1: 6.2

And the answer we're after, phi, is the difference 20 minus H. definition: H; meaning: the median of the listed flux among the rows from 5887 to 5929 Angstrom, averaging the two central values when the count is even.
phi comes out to 16.1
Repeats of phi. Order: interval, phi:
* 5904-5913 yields 15.8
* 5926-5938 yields 16.0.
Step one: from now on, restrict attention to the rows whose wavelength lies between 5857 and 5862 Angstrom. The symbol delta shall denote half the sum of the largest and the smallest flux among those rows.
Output 4.5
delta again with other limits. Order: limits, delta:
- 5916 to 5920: 3.9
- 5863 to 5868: 4.0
